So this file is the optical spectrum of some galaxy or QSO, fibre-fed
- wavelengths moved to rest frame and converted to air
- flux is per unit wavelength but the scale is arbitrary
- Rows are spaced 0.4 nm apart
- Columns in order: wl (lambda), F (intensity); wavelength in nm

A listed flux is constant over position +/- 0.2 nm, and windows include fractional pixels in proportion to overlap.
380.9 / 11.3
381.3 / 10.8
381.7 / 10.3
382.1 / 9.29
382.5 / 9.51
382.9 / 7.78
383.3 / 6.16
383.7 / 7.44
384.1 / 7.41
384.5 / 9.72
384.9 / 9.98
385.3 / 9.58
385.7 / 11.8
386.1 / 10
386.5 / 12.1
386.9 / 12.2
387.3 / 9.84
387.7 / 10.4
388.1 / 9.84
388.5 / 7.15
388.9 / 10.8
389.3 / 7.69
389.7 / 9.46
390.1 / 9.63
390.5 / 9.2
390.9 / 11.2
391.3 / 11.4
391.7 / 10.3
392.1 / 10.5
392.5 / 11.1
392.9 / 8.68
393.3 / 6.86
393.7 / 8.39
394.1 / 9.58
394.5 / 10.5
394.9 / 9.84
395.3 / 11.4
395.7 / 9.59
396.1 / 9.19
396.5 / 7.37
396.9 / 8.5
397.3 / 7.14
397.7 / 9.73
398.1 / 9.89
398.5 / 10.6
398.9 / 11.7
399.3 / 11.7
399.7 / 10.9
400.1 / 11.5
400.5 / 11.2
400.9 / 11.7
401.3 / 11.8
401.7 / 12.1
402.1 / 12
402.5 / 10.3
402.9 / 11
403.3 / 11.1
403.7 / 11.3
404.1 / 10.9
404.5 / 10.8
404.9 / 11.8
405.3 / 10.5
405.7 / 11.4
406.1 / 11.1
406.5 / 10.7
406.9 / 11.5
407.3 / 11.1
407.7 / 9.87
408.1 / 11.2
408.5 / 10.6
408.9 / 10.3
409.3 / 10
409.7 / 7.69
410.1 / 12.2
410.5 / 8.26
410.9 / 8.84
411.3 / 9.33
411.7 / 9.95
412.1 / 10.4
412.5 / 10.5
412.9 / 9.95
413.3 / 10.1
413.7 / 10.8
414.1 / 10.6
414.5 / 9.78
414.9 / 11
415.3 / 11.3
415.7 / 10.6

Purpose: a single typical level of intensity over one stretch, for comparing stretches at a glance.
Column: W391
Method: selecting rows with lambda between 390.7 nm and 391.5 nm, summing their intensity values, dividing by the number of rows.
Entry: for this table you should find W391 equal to 11.3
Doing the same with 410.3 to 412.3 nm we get 9.4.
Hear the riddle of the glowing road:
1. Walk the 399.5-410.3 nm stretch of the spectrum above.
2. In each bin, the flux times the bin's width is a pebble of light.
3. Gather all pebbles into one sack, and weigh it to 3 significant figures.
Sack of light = 119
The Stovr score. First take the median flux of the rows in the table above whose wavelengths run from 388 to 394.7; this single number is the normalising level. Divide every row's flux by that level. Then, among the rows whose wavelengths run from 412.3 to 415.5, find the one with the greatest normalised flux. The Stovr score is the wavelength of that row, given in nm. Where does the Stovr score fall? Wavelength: 415.3 nm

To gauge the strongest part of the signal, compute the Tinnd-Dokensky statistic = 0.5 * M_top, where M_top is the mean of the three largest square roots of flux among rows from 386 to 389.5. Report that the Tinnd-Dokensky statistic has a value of 1.71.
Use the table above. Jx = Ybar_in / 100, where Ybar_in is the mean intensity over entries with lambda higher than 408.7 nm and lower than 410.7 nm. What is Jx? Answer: 0.097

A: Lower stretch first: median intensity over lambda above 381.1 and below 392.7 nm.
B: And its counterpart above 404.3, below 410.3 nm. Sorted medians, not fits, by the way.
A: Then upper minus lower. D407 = 1.0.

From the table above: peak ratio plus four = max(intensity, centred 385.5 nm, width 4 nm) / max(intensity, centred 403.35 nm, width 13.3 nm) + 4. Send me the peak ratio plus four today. 5.01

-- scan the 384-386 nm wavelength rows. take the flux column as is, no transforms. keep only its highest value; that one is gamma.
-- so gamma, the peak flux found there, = 11.8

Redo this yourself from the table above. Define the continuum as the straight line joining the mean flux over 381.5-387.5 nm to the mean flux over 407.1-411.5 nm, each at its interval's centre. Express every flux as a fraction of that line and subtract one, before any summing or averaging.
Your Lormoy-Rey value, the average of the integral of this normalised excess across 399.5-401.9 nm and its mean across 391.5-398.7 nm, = 0.195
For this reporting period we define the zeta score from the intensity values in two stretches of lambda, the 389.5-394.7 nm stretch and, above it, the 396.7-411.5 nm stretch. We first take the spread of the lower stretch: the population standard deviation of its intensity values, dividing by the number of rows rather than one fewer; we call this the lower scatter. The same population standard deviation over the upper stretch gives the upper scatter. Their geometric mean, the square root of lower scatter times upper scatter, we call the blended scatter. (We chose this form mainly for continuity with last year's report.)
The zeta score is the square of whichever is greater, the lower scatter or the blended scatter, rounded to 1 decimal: 1.5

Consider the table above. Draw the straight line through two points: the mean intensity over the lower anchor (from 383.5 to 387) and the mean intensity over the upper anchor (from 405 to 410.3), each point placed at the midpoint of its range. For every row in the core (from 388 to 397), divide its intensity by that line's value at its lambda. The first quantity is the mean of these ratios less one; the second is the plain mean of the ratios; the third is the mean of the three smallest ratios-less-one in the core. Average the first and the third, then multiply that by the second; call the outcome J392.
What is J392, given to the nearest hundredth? -0.17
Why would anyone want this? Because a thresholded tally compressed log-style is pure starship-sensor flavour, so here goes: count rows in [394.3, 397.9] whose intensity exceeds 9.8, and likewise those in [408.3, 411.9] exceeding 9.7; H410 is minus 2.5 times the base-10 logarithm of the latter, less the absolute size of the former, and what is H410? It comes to -4.7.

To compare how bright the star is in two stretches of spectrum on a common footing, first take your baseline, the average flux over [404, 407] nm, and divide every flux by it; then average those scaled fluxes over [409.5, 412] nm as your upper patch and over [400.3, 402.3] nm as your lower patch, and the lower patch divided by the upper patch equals 1.25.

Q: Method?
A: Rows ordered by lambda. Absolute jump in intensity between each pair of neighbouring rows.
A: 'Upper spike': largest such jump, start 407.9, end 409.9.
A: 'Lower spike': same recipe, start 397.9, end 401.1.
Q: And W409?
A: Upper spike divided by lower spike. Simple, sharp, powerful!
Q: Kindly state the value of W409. 2.1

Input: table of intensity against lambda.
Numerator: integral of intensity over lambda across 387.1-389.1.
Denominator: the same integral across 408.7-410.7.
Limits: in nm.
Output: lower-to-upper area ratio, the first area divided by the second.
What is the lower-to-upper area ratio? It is 0.99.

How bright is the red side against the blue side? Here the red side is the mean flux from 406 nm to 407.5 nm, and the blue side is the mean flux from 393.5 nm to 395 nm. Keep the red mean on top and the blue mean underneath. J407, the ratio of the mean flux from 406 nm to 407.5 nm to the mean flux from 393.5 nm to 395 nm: 1.16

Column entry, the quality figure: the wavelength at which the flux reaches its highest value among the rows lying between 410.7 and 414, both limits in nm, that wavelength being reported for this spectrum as 413.7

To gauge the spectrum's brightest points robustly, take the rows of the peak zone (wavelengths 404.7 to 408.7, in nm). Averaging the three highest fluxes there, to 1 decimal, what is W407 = 11.6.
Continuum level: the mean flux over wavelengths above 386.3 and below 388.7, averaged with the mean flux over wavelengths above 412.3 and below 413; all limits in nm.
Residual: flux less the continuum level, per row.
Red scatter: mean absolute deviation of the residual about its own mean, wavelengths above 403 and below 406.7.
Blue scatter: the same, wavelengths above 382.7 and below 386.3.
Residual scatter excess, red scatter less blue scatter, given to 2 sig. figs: -1.2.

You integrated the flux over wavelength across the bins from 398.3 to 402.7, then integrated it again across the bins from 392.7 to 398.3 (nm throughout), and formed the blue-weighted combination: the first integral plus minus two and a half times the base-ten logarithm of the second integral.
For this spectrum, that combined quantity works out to 46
